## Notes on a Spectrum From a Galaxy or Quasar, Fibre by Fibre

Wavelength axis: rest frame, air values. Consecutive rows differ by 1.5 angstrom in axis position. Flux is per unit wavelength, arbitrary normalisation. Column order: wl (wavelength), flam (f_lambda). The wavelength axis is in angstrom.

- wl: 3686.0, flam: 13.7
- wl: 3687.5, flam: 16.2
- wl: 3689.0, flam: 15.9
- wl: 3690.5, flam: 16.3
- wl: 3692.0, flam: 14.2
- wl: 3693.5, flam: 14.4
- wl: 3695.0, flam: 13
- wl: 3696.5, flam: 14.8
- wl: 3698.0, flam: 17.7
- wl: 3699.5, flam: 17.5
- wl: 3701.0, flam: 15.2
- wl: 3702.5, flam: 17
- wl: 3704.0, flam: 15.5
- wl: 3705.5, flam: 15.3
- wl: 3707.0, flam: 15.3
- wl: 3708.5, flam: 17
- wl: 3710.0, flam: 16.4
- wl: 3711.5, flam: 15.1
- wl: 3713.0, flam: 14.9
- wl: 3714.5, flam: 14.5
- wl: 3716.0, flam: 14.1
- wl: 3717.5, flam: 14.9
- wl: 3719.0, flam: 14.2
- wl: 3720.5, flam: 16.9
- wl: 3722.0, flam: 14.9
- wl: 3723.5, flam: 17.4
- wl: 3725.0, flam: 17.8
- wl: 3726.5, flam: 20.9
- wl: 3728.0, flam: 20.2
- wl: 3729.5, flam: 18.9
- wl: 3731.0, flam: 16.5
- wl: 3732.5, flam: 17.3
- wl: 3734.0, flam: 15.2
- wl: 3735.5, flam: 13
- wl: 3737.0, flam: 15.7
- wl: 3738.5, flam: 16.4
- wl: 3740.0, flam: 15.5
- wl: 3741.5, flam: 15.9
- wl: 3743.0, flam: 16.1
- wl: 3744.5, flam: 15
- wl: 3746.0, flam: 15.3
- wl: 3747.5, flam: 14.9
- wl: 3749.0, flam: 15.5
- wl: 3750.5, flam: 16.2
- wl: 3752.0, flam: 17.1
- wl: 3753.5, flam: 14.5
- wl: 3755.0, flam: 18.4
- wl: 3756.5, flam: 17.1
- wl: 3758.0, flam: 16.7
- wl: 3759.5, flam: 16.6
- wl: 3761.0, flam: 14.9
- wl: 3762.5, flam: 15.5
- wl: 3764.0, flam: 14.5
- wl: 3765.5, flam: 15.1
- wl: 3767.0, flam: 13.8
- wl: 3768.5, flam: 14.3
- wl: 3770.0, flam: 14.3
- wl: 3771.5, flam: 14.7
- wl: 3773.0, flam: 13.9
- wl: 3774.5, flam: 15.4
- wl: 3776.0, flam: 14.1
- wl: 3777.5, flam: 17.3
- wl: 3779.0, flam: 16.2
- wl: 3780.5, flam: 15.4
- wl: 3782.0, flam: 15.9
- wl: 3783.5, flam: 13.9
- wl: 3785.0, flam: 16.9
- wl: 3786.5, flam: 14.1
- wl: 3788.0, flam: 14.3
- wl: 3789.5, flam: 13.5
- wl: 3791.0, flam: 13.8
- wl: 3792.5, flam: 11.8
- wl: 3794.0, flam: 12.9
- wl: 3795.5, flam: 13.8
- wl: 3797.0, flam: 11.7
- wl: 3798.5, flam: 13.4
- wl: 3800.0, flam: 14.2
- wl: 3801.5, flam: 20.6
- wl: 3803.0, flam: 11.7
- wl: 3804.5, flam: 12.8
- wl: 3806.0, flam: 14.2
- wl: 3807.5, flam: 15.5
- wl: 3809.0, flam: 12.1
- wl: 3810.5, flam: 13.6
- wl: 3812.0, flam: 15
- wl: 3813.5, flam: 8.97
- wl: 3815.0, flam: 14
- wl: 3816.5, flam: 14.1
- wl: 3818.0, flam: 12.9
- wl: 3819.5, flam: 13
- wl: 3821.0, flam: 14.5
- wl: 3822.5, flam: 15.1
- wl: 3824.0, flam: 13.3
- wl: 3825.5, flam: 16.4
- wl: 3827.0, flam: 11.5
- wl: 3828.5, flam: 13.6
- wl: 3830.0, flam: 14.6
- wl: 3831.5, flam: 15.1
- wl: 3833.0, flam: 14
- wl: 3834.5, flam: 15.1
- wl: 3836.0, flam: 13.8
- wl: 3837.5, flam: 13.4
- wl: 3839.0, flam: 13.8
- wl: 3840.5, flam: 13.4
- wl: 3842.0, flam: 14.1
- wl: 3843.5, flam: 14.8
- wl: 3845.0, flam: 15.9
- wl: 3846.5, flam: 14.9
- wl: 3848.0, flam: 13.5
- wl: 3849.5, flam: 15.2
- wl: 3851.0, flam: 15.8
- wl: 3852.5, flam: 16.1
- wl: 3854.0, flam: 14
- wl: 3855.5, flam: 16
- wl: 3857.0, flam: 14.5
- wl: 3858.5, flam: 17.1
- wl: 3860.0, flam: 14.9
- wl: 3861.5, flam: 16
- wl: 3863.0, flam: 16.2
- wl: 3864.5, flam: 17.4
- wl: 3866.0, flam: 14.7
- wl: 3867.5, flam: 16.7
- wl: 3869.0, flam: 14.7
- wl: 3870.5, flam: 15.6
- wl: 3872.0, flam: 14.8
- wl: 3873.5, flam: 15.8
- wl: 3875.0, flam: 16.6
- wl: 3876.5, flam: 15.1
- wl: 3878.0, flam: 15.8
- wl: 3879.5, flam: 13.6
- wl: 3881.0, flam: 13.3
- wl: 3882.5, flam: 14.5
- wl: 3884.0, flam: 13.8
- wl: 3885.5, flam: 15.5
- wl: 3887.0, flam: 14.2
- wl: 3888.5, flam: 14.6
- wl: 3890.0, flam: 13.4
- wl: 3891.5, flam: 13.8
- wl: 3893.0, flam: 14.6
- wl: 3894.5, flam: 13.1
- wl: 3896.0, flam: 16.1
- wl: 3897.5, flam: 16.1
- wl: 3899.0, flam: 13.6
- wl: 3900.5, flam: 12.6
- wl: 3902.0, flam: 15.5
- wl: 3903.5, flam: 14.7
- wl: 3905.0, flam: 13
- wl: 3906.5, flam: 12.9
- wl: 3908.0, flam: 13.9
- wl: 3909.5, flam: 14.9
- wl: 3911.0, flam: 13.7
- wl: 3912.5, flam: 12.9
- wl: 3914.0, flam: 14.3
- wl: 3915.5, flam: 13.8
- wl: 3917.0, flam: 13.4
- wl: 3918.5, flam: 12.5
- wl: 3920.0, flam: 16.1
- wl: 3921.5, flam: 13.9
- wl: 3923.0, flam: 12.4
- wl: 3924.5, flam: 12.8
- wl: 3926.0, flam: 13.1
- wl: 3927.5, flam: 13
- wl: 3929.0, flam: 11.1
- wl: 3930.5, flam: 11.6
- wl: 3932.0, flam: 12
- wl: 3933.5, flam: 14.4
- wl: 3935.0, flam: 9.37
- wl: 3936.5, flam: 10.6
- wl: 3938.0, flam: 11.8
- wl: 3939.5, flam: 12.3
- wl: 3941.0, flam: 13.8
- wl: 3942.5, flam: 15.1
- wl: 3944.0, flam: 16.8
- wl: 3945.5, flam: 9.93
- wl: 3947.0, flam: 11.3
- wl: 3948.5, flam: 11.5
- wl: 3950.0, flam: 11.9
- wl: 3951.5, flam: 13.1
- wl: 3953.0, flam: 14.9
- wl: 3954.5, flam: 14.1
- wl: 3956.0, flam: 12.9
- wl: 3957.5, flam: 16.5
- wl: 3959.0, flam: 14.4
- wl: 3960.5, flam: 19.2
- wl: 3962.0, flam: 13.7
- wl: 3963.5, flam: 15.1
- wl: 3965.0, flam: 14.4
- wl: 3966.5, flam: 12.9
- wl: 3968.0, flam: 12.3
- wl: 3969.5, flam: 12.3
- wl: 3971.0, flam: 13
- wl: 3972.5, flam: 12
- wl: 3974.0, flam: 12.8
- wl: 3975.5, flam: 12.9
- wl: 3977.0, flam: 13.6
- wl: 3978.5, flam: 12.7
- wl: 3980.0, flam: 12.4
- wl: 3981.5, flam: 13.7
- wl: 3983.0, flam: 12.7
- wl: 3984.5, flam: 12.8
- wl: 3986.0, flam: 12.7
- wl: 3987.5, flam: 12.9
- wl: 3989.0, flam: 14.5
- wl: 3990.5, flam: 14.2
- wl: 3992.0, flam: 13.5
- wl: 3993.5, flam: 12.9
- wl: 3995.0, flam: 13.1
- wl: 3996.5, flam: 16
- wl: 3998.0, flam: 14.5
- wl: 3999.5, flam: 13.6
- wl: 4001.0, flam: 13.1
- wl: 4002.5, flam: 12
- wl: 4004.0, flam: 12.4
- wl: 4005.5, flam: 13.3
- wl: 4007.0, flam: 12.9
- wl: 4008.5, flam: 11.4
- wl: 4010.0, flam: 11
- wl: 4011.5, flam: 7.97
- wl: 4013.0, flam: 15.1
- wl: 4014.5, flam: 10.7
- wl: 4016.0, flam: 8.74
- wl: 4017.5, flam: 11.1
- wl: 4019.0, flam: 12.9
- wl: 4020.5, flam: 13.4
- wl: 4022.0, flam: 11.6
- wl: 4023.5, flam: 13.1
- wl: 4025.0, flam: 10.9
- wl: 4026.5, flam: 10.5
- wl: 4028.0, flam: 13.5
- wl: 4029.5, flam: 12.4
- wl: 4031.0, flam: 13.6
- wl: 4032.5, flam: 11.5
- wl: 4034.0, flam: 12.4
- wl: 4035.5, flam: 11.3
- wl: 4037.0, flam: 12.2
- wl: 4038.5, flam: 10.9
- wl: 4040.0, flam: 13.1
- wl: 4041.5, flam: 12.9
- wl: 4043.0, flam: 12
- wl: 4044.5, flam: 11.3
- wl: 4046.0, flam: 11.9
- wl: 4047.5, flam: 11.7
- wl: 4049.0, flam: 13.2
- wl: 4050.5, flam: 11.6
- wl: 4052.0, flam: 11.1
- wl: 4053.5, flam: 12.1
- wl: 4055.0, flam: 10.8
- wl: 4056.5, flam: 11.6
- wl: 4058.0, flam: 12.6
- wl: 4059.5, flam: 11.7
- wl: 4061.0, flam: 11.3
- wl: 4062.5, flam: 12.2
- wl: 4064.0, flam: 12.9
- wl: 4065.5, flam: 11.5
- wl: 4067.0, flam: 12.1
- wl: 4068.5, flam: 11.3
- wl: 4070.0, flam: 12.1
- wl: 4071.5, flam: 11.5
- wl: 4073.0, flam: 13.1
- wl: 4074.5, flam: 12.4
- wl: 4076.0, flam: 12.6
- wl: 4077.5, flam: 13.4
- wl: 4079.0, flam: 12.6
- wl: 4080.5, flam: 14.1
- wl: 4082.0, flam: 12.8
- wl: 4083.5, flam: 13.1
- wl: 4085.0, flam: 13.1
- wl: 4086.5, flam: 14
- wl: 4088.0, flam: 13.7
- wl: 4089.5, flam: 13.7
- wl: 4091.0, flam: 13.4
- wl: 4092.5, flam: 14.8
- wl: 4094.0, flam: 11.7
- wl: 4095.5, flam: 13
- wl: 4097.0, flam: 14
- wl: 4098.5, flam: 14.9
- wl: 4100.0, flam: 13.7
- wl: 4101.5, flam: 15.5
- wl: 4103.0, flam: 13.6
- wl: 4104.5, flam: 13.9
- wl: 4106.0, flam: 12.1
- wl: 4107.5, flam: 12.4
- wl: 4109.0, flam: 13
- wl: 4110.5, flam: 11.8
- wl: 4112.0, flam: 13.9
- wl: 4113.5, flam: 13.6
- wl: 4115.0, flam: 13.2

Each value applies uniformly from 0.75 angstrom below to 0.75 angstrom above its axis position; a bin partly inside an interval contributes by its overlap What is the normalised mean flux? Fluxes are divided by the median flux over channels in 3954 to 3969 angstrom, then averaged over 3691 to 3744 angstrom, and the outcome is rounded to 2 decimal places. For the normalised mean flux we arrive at 1.12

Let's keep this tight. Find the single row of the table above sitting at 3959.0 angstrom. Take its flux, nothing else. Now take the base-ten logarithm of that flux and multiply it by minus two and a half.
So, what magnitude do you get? -2.90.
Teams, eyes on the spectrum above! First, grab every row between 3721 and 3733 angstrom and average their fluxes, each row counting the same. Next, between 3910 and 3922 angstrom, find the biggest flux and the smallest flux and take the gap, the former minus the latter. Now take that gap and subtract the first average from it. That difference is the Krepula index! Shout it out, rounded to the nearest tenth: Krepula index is -14.4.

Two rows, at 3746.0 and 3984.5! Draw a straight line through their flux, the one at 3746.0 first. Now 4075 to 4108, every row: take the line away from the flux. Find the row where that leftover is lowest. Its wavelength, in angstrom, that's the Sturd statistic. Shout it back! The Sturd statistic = 4094.0 angstrom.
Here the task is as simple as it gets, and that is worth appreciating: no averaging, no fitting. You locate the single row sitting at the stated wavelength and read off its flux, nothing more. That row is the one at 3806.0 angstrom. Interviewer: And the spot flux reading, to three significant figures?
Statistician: 14.2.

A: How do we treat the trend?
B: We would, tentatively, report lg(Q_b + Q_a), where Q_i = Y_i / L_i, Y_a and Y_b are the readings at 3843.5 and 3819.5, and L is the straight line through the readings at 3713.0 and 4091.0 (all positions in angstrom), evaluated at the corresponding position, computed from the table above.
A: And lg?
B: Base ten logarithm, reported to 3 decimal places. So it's 0.285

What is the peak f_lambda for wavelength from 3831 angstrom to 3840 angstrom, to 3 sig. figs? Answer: 15.1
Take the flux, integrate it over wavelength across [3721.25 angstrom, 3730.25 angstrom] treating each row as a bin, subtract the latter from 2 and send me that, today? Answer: -163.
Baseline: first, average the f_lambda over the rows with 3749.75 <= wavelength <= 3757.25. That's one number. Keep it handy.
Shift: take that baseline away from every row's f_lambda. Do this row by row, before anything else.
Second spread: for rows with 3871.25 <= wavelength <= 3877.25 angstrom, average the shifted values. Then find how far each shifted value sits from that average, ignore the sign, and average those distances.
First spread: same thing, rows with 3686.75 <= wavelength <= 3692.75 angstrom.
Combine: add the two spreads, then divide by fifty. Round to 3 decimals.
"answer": 0.027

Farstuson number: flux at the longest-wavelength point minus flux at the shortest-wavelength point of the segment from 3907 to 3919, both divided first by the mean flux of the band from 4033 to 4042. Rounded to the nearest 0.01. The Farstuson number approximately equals -0.12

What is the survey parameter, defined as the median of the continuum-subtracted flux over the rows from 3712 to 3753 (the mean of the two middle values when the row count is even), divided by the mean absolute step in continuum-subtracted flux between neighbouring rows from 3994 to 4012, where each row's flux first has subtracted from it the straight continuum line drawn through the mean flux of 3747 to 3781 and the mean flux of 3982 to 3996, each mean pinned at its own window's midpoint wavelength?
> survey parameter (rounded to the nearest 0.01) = -0.05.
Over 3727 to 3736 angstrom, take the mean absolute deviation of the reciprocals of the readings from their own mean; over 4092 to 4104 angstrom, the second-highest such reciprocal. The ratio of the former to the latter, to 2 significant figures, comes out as 0.093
